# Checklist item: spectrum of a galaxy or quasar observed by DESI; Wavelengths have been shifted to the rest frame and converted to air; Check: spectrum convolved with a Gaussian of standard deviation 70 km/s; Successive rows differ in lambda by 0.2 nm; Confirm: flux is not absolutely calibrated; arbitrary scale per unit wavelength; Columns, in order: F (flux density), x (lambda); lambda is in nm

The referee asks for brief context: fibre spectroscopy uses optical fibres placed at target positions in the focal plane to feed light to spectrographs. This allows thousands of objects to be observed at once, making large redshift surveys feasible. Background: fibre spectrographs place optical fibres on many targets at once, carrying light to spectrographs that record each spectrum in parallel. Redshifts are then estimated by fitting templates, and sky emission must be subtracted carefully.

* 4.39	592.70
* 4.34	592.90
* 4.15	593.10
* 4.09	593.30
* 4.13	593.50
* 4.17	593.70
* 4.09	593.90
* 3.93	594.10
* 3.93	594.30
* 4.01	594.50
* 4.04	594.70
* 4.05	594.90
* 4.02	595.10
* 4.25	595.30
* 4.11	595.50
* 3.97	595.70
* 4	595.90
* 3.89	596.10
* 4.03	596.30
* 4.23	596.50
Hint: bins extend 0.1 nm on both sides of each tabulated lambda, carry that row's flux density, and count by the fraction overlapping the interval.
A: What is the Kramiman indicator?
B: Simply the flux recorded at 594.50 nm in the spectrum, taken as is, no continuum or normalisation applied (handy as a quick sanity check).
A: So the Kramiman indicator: 4.01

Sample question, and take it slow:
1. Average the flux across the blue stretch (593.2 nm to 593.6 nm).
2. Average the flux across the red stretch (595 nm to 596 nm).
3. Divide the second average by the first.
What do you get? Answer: 0.99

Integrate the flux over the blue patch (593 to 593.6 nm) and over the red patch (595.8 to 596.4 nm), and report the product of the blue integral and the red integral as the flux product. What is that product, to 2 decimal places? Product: 5.90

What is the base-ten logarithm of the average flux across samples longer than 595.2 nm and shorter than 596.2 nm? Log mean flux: 0.607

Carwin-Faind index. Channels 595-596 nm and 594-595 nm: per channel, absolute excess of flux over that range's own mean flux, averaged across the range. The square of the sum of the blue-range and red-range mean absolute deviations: 0.019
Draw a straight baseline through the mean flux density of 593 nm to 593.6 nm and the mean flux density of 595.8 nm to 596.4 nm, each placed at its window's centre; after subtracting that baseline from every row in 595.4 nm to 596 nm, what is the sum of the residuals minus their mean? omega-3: 0.06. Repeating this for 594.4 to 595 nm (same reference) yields -0.03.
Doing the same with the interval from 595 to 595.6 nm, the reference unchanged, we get 0.22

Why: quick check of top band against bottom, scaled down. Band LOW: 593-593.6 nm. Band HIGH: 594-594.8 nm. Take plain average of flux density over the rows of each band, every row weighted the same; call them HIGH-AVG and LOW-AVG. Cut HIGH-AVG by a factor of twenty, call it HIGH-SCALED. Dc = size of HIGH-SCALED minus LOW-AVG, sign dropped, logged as 3.92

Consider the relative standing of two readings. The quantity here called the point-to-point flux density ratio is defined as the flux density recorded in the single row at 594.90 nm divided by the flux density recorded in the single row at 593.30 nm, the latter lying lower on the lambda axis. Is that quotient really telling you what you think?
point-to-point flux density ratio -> 0.99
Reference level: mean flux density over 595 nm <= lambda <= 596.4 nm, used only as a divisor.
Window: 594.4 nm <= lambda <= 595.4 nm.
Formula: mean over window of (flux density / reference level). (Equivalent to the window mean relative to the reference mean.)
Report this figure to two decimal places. 1.01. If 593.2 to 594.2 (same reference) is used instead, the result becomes 1.01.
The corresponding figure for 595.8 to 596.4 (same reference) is 0.98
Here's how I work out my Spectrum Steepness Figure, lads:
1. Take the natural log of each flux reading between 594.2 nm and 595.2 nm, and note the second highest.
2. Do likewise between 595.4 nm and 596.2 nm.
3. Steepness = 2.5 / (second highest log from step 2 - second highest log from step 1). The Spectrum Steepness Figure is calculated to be -251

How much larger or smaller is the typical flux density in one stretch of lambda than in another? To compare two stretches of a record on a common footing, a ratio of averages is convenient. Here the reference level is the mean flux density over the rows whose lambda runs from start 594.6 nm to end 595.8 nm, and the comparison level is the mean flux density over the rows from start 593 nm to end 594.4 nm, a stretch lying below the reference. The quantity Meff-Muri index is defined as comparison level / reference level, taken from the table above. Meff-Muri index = 1.00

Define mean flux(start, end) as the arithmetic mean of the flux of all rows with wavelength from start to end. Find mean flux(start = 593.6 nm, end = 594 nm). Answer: 4.13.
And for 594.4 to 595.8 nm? 4.06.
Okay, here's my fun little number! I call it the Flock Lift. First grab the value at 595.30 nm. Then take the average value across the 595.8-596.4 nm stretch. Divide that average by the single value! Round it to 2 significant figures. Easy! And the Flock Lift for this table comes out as 0.93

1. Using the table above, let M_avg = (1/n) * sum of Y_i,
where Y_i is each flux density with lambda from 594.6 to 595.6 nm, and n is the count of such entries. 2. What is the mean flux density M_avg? 4.09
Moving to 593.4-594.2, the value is 4.08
